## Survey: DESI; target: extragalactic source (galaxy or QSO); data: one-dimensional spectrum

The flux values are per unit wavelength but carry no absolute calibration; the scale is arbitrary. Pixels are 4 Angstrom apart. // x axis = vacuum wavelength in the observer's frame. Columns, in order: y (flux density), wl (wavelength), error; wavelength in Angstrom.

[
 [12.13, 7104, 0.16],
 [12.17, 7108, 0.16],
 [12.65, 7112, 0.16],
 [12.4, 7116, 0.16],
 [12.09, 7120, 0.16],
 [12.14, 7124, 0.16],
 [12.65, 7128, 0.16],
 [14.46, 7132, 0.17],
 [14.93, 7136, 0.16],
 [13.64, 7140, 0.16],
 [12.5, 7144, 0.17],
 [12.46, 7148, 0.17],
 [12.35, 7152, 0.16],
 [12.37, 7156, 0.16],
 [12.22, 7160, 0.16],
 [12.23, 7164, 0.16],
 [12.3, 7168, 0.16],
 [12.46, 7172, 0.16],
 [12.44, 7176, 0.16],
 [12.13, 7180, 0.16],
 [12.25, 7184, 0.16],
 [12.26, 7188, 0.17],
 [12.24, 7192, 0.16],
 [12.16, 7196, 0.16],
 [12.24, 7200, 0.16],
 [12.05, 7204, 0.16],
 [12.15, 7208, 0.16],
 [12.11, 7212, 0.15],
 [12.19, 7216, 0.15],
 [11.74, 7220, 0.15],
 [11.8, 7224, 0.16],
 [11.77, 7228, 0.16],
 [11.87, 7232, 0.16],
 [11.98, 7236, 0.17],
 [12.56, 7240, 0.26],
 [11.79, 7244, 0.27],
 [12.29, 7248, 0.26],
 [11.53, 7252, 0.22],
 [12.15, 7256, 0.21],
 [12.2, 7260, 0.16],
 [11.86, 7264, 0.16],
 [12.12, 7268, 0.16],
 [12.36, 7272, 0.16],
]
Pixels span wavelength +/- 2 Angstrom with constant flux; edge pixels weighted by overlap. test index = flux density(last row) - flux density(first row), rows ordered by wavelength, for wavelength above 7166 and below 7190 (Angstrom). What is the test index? -0.04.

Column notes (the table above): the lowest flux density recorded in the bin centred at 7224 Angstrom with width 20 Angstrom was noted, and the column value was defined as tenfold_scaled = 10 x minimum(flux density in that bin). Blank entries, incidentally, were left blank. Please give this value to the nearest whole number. 117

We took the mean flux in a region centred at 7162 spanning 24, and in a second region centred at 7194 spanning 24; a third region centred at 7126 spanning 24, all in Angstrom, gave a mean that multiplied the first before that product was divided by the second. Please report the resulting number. 13.2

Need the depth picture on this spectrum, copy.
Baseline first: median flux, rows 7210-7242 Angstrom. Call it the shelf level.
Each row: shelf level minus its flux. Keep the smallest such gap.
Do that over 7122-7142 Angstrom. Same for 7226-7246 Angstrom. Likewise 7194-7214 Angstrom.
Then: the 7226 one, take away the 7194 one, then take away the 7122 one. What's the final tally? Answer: 2.7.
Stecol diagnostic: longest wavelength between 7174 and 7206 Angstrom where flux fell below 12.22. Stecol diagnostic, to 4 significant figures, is 7204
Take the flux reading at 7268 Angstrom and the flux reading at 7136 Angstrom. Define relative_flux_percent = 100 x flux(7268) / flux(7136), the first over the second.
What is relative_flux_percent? 81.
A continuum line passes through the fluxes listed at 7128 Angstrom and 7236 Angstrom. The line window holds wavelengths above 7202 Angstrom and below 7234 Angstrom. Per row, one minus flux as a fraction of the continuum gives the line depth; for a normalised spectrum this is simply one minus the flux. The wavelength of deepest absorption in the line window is 7220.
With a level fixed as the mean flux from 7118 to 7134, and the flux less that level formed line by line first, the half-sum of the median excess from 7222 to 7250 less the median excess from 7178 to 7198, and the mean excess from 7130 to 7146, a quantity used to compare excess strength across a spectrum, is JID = 0.3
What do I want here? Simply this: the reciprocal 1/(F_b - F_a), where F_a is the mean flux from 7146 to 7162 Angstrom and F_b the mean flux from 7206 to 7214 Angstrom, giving -4.5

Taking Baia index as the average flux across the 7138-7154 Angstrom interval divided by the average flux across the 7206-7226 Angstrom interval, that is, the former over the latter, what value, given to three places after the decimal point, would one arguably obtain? 1.062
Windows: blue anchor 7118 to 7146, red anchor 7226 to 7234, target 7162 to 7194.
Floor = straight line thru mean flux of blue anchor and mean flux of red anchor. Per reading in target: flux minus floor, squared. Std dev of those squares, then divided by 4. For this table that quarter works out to 0.02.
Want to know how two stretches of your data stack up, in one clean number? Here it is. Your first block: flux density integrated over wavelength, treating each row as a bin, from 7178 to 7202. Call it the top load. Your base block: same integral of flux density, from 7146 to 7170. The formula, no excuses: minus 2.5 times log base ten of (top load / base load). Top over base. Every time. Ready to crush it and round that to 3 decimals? 0.010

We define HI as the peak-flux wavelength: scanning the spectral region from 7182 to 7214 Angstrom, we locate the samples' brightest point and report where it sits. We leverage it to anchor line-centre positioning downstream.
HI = 7188 Angstrom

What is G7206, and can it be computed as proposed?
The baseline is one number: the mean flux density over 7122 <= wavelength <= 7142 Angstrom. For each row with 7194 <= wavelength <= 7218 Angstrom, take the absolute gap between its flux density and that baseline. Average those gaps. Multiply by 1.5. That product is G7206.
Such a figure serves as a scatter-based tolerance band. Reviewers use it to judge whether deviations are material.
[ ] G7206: 2.12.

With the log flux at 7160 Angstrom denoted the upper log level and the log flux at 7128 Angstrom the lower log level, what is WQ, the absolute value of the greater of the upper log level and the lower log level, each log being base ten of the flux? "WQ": 1.10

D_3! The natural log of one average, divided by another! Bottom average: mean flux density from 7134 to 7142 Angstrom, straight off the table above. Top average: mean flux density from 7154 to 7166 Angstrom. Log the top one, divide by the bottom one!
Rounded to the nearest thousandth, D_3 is 0.176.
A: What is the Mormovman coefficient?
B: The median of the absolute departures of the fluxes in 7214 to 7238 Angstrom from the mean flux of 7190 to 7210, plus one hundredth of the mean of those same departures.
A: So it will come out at 0.34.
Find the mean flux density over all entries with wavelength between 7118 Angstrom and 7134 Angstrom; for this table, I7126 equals 12.8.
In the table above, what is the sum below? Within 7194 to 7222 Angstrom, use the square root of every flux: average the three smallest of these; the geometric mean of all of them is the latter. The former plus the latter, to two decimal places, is 6.94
